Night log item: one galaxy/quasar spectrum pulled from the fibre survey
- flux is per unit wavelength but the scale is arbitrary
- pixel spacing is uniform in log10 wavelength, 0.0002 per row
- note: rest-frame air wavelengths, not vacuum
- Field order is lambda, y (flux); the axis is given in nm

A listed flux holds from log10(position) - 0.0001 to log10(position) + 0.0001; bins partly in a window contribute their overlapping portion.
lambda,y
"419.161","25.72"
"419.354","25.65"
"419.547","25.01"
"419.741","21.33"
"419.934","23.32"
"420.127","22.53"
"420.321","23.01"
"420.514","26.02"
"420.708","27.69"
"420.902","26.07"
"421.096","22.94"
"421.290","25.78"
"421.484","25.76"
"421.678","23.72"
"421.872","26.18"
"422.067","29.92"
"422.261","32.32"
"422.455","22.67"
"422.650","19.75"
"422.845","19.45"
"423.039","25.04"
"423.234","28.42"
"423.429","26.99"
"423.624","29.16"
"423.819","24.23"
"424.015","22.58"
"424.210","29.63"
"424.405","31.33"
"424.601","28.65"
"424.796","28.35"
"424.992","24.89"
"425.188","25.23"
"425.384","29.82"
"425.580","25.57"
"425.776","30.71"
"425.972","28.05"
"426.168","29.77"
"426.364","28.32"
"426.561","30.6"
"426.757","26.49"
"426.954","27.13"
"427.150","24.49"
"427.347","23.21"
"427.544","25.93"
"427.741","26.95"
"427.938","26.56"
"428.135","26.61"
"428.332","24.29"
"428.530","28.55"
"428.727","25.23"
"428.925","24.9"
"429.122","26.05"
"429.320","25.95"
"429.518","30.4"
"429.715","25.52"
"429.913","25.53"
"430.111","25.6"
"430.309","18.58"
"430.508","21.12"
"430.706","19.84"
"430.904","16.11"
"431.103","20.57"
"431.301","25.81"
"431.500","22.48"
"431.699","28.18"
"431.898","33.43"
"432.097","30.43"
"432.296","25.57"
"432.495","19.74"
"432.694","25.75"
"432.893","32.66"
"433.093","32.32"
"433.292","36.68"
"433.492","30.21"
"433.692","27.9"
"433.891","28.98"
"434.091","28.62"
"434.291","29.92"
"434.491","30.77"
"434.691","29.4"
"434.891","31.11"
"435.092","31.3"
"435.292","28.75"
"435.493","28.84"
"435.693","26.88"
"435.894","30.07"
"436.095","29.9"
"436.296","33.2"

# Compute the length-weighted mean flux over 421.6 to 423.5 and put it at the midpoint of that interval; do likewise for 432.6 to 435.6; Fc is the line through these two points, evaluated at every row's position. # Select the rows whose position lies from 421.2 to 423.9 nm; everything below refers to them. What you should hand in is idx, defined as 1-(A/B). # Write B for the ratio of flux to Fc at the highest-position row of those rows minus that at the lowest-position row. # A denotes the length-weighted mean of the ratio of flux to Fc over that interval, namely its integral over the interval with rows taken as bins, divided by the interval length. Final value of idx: 11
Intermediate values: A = 1.01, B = -0.10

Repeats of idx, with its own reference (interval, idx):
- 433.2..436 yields 5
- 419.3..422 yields 45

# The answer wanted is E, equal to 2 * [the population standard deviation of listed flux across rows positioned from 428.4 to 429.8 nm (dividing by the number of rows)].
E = 3.8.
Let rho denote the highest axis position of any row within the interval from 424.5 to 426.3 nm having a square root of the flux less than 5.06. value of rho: 425.580 nm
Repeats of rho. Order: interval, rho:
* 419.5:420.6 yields 420.321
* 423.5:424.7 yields 424.015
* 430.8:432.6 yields 432.495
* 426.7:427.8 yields 427.347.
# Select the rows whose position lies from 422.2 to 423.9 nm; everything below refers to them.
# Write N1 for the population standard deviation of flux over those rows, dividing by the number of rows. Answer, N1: 4.1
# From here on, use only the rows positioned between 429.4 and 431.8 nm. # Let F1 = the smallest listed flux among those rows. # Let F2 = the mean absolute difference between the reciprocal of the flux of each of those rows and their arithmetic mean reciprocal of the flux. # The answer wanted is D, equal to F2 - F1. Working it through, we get -16.1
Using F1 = 16.11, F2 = 0.007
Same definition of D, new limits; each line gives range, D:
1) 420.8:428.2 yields -19.4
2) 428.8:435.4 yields -16.1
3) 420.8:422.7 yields -19.7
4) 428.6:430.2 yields -24.9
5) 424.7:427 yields -24.9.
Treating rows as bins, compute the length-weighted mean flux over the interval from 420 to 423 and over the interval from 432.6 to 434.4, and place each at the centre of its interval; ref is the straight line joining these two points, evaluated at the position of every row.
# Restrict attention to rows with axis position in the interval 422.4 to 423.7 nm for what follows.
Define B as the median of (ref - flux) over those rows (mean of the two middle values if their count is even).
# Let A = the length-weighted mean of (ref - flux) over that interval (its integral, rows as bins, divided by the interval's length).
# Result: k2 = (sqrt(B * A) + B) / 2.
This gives 0.7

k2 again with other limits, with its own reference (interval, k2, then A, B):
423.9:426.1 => -0.2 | -1.2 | -1.9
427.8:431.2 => 3.5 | 4.3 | 3.2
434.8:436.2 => 1.7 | 1.7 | 1.6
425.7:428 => 0.3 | 0.0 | 0.5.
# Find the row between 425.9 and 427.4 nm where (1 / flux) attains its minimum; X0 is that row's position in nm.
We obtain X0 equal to 426.561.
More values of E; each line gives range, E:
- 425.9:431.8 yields 6.7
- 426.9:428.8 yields 3.0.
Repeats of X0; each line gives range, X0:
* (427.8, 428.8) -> 428.530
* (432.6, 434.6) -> 433.292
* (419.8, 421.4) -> 420.708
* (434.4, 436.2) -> 435.092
